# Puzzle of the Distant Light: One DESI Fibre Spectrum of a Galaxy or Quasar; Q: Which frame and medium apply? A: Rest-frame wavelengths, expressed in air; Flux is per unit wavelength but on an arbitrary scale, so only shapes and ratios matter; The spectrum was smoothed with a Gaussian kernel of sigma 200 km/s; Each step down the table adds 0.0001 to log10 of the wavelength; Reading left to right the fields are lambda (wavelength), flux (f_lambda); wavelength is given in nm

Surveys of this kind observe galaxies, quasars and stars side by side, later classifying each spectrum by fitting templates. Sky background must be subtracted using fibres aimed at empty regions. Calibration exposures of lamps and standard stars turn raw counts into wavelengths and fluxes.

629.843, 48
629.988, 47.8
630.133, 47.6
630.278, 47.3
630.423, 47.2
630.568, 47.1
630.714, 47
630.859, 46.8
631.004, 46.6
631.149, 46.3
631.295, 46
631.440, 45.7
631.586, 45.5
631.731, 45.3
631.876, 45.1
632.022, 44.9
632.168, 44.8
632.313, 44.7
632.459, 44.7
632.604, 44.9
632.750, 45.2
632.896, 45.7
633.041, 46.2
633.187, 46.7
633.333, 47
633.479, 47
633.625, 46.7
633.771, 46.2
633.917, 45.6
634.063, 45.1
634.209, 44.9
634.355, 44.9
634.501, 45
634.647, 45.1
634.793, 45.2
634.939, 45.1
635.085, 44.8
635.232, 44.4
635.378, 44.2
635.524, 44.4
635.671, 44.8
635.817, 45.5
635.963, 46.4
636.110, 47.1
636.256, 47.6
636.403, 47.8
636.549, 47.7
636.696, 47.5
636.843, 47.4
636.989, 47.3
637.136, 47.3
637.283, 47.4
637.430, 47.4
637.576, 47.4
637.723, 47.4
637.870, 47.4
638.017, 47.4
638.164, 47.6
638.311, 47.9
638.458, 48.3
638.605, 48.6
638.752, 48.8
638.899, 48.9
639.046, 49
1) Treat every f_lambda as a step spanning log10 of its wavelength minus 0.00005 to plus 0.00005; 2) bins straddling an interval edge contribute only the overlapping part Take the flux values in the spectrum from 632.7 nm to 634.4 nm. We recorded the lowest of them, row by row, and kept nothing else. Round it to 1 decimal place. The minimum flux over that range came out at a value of 44.9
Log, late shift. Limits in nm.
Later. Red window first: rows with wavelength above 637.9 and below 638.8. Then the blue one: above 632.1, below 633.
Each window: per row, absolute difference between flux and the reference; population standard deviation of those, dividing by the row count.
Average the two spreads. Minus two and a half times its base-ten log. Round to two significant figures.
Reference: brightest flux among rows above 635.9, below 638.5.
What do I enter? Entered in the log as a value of 1.2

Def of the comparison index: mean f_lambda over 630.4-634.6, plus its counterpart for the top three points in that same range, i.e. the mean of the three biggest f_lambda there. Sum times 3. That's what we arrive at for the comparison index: 279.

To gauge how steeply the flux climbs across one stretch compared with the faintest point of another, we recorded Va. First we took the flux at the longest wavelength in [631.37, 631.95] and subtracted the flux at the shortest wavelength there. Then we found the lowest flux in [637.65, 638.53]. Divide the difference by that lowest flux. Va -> -0.013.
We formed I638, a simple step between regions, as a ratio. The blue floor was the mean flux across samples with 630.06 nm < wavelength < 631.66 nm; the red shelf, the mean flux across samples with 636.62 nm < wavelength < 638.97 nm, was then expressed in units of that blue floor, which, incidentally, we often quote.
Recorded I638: 1.02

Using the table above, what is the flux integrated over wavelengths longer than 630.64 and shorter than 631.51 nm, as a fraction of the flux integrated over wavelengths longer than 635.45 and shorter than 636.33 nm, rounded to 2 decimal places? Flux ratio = 1.00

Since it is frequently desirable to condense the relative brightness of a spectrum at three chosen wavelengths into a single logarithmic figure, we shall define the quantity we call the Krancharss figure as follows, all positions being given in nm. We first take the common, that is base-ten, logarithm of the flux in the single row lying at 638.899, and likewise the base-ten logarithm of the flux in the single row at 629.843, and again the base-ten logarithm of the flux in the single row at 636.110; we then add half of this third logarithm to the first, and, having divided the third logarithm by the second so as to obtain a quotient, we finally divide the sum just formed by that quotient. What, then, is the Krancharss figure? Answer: 2.54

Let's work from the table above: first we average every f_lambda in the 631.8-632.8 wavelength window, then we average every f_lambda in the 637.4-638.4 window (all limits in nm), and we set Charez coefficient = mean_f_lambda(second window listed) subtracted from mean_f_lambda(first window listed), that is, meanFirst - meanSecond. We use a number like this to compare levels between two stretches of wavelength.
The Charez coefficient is -2.6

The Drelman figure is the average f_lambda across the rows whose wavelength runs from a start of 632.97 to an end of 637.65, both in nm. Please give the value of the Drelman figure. 46.2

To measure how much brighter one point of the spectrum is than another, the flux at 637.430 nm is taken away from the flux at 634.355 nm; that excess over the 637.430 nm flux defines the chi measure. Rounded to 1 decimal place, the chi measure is -2.5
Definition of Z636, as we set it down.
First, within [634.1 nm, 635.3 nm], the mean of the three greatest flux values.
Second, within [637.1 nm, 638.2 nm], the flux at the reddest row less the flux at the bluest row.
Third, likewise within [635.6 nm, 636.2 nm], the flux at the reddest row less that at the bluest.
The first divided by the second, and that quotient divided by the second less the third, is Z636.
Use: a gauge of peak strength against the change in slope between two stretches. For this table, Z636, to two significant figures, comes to -75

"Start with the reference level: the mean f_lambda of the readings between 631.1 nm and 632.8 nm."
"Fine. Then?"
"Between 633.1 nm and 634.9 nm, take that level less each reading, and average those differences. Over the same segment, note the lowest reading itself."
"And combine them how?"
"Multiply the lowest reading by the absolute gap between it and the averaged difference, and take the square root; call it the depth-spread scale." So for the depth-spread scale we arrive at 45.2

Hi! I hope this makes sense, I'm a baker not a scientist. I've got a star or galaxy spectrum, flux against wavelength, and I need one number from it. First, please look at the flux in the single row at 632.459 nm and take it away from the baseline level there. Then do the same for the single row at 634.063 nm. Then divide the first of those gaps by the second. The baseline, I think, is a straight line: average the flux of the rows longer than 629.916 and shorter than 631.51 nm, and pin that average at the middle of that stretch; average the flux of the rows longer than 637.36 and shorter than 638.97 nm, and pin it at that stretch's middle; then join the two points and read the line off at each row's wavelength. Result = 1.1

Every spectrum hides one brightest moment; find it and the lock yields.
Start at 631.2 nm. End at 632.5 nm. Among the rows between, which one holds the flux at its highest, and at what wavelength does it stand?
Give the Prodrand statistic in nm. 631.295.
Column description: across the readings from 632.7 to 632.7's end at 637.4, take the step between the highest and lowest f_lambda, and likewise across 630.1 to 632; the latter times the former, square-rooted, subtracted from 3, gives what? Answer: 0.00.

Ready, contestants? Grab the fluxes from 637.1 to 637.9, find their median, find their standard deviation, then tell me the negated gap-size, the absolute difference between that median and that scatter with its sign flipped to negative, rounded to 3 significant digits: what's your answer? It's -47.4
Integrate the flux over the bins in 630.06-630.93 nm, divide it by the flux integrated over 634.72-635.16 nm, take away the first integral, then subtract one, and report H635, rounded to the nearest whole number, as -40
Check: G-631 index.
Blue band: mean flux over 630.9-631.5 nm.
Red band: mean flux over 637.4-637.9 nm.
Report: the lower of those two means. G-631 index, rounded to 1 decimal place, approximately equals 46.2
